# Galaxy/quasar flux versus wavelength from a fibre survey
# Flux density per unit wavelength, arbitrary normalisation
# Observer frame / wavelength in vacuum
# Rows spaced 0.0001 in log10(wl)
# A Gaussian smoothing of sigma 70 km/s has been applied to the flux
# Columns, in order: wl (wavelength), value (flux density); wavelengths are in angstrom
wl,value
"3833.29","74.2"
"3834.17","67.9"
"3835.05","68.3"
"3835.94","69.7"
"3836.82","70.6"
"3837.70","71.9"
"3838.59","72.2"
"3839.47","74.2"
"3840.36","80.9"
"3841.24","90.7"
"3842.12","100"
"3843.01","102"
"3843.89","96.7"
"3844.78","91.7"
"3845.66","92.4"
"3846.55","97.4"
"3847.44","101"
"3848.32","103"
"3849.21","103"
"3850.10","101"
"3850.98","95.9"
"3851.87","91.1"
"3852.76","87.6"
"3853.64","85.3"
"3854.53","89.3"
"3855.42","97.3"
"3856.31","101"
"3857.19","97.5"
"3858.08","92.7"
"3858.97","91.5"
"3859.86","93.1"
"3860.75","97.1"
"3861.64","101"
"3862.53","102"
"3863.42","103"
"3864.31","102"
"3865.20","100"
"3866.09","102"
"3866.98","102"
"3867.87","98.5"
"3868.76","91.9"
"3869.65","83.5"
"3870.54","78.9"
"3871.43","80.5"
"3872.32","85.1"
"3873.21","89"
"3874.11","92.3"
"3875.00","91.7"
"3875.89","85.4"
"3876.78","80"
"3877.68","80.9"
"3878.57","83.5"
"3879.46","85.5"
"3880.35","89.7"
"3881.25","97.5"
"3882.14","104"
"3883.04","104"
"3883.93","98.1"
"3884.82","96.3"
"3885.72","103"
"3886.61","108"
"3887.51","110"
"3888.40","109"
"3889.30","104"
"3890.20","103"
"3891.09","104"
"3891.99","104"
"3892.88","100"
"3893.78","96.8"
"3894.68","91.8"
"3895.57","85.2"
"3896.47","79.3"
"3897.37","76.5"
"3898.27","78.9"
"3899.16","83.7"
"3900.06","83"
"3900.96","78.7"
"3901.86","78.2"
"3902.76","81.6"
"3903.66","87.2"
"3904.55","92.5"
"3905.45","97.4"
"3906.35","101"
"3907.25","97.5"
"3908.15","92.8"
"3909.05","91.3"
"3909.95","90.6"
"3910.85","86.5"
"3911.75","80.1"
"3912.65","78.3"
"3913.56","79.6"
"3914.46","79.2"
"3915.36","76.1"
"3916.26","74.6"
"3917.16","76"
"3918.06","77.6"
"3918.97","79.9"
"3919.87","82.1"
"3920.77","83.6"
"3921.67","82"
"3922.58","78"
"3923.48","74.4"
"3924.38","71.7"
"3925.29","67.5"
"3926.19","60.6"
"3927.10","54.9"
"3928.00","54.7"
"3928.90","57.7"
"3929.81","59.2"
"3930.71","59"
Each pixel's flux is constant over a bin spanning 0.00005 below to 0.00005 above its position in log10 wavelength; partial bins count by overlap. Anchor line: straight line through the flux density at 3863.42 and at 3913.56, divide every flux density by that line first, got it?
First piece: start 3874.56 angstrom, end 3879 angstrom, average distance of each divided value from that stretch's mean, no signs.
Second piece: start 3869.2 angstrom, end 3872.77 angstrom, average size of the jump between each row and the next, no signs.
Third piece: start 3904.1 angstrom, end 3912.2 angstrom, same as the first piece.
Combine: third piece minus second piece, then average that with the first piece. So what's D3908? 0.020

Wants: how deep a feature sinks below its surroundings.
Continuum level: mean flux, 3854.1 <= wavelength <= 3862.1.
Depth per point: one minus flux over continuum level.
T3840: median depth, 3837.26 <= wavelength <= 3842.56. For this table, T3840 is 0.19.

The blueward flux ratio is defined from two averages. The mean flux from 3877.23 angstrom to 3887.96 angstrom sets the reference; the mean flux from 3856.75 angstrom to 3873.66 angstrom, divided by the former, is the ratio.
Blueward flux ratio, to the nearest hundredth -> 0.97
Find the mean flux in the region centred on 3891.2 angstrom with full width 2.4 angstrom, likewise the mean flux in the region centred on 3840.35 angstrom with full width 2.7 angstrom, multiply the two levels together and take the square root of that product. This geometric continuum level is 92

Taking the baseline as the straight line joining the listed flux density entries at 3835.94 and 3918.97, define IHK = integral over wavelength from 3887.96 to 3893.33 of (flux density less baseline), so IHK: 148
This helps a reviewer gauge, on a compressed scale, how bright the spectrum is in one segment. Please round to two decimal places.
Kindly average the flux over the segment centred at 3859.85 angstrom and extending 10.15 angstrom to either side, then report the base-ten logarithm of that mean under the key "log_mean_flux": 1.98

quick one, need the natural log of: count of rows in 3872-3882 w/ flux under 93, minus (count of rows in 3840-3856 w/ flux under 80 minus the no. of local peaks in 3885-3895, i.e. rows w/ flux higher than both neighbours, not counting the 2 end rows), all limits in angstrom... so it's 2.4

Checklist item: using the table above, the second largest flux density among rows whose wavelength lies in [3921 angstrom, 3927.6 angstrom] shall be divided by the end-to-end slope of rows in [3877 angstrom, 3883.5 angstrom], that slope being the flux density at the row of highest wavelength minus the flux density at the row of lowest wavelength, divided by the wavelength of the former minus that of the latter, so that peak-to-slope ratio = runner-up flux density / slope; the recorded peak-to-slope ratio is 18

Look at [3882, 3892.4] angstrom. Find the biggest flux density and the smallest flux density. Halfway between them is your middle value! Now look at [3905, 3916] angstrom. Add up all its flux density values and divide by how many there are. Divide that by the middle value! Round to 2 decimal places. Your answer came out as 0.85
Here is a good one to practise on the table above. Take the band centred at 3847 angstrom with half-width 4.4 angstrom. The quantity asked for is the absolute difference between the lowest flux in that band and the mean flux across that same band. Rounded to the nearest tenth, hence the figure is 6.7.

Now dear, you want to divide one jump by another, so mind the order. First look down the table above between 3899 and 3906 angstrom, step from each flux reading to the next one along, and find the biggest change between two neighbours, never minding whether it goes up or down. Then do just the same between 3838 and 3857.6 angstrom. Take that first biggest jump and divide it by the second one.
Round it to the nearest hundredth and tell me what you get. 0.57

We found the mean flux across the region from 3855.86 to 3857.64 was 99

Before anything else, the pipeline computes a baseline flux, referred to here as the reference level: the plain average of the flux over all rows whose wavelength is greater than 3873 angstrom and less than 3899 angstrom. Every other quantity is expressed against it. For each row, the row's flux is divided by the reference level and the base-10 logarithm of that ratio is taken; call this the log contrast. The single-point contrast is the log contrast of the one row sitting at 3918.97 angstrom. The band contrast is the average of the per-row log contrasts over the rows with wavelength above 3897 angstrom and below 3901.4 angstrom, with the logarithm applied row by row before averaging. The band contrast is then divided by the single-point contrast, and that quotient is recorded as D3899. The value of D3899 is 0.98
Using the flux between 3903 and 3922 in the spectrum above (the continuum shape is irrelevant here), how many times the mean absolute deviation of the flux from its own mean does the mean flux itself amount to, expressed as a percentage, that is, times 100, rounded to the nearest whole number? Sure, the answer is 1250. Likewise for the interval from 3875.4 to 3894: 1254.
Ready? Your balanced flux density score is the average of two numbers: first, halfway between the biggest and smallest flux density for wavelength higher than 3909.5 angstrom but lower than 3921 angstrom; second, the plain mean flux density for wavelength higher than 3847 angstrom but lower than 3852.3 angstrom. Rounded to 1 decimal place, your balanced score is 90.9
